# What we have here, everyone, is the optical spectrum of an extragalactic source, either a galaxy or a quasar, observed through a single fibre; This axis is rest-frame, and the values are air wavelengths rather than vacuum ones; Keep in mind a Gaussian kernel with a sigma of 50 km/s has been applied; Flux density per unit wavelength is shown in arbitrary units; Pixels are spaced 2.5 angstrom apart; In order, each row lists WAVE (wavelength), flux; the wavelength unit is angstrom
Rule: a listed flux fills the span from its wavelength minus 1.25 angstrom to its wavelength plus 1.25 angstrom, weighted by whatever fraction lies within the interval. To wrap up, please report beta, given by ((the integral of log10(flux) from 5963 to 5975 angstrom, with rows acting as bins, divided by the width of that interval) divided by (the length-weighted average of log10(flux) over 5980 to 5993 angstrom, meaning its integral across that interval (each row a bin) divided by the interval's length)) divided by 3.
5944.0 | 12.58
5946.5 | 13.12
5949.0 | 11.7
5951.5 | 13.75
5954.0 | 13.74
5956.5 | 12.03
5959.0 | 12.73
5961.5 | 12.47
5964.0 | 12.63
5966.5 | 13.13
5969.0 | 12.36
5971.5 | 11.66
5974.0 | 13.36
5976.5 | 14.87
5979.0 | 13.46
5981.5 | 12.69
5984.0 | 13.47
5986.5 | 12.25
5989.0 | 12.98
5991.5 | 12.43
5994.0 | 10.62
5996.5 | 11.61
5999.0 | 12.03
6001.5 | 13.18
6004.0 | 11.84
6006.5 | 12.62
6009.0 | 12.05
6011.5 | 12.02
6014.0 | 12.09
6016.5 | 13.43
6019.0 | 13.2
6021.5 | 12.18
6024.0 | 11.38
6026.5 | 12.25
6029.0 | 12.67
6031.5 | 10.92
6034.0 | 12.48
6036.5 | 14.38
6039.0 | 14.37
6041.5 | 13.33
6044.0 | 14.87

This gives 0.332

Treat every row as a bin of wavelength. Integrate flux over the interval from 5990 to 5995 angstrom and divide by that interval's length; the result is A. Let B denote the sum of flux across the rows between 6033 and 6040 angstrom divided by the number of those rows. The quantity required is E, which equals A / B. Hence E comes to 0.85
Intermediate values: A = 11.6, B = 13.7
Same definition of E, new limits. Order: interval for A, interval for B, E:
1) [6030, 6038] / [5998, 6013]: 1.03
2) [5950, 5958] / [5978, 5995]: 1.04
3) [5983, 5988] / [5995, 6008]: 1.05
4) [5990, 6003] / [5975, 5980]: 0.85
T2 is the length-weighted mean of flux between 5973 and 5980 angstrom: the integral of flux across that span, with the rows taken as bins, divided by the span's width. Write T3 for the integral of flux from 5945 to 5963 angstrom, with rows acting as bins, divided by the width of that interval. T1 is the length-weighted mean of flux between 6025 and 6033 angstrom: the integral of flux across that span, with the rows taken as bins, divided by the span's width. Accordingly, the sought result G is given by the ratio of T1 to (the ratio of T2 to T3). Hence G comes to 11.0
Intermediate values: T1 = 11.9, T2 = 13.9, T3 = 12.8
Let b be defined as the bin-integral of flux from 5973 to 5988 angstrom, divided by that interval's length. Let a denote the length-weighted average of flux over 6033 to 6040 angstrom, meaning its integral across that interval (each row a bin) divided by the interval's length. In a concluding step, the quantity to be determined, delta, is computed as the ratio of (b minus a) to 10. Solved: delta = -0.04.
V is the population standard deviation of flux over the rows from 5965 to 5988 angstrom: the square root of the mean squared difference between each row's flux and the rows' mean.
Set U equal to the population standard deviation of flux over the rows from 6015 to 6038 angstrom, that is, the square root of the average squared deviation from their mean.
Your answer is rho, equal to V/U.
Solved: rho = 0.9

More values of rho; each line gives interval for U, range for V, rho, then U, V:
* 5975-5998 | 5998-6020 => 0.5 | 1.14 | 0.59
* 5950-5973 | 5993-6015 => 1.0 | 0.67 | 0.66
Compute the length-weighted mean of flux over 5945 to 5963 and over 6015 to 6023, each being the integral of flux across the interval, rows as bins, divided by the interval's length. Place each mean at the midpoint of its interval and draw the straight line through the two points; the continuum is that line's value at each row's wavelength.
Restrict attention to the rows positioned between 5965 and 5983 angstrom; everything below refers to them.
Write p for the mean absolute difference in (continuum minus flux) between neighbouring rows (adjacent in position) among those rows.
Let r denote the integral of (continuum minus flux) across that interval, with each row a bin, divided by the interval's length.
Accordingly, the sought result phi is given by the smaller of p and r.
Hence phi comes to -0.3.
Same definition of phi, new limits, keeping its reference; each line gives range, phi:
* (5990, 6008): 0.8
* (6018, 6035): 0.7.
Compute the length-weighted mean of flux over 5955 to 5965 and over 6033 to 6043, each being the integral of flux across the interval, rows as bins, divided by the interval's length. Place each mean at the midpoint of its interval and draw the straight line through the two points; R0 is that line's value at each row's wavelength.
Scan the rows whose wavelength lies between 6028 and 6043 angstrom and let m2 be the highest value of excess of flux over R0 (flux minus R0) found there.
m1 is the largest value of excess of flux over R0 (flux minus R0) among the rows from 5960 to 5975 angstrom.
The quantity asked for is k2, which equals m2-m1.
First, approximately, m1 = 0.7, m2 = 0.7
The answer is 0.1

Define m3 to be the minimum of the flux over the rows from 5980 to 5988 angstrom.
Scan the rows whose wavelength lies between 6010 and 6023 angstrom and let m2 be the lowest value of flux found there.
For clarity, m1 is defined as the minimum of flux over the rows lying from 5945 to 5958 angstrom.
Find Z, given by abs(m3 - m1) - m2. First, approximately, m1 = 11.7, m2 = 12.02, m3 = 12.25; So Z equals -11.5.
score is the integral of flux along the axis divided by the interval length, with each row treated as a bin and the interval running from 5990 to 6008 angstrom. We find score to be 12.1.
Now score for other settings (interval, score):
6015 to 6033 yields 12.3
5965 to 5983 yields 13.1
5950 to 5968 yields 12.9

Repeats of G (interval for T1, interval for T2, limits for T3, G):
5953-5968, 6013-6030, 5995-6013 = 12.5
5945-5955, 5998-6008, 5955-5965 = 13.1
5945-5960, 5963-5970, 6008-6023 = 12.6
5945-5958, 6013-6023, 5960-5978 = 13.1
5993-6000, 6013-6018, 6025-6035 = 10.7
